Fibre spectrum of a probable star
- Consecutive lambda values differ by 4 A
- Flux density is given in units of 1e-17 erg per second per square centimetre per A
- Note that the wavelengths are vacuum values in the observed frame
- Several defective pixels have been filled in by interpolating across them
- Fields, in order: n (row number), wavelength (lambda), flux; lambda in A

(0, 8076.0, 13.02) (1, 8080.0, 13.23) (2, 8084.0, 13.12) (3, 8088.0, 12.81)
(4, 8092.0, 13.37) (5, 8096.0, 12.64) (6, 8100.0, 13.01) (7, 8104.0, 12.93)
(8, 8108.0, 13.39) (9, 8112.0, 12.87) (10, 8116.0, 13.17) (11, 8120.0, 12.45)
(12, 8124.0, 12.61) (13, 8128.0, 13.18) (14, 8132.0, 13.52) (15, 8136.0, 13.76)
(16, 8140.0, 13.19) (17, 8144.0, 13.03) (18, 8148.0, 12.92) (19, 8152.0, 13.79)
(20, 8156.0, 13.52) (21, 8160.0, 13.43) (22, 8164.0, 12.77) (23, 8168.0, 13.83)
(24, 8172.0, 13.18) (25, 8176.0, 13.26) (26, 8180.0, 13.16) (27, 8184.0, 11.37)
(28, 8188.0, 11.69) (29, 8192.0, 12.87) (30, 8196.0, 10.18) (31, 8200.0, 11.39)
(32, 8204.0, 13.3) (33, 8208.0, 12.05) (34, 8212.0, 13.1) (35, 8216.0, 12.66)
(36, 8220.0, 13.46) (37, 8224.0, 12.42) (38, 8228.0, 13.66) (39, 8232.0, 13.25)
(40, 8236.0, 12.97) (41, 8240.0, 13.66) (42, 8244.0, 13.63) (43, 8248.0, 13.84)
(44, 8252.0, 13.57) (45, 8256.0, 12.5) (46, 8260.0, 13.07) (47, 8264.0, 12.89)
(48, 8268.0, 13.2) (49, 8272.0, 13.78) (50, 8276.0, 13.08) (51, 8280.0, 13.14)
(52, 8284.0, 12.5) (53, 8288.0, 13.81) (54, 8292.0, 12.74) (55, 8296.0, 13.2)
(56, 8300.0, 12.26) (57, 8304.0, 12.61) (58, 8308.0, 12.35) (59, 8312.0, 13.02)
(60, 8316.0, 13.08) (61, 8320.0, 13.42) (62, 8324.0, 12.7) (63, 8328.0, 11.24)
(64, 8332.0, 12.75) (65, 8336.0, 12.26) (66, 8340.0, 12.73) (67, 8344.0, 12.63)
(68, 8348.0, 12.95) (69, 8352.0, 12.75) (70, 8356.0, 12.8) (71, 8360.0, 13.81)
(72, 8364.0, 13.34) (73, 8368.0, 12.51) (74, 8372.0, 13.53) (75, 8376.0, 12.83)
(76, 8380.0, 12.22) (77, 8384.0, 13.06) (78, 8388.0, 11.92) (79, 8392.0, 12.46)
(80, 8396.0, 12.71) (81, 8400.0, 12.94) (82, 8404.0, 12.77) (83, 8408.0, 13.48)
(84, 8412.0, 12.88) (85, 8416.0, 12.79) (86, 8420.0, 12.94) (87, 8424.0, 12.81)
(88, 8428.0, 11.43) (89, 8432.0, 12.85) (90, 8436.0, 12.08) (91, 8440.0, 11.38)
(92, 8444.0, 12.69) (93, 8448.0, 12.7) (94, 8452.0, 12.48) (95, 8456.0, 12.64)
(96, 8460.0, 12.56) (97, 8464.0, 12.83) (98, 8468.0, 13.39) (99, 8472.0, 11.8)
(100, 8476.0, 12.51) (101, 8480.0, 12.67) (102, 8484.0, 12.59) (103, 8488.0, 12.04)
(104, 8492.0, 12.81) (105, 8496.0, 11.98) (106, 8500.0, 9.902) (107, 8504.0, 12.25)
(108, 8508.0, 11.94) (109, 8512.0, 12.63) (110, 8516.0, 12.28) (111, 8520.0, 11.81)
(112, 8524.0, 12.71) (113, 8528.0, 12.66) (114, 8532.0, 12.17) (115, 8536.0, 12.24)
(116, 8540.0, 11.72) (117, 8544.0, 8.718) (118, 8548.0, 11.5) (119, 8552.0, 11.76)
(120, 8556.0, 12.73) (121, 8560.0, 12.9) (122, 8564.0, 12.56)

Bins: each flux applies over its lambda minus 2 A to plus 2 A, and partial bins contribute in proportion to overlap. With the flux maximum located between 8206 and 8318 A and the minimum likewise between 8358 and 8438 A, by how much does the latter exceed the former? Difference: -2.4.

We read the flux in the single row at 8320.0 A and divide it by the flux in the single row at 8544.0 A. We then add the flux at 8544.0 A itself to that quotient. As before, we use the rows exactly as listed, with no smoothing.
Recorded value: 10.3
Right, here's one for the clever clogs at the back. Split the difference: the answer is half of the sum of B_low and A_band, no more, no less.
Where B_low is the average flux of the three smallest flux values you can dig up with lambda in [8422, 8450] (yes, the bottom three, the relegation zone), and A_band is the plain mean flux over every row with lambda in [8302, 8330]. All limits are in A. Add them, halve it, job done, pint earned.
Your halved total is 12.1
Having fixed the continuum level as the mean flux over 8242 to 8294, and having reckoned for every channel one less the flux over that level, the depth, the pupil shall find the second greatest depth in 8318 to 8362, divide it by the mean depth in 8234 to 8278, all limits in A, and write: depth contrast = -12.1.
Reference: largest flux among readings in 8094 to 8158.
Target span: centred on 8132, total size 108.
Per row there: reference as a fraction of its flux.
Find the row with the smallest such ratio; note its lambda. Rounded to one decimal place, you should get 8168.0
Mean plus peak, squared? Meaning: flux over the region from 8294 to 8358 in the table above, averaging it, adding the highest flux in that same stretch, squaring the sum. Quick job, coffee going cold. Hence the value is 681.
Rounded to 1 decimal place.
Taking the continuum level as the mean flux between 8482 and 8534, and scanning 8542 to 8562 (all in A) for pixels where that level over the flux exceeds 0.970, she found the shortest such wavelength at 8544.0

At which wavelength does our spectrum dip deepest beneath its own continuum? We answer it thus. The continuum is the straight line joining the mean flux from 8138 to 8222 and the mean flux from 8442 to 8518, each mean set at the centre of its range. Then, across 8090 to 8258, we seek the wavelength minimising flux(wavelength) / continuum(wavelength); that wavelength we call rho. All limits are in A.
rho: 8196.0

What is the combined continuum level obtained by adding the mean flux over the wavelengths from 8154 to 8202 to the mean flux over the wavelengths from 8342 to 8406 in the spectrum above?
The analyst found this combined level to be 25.4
